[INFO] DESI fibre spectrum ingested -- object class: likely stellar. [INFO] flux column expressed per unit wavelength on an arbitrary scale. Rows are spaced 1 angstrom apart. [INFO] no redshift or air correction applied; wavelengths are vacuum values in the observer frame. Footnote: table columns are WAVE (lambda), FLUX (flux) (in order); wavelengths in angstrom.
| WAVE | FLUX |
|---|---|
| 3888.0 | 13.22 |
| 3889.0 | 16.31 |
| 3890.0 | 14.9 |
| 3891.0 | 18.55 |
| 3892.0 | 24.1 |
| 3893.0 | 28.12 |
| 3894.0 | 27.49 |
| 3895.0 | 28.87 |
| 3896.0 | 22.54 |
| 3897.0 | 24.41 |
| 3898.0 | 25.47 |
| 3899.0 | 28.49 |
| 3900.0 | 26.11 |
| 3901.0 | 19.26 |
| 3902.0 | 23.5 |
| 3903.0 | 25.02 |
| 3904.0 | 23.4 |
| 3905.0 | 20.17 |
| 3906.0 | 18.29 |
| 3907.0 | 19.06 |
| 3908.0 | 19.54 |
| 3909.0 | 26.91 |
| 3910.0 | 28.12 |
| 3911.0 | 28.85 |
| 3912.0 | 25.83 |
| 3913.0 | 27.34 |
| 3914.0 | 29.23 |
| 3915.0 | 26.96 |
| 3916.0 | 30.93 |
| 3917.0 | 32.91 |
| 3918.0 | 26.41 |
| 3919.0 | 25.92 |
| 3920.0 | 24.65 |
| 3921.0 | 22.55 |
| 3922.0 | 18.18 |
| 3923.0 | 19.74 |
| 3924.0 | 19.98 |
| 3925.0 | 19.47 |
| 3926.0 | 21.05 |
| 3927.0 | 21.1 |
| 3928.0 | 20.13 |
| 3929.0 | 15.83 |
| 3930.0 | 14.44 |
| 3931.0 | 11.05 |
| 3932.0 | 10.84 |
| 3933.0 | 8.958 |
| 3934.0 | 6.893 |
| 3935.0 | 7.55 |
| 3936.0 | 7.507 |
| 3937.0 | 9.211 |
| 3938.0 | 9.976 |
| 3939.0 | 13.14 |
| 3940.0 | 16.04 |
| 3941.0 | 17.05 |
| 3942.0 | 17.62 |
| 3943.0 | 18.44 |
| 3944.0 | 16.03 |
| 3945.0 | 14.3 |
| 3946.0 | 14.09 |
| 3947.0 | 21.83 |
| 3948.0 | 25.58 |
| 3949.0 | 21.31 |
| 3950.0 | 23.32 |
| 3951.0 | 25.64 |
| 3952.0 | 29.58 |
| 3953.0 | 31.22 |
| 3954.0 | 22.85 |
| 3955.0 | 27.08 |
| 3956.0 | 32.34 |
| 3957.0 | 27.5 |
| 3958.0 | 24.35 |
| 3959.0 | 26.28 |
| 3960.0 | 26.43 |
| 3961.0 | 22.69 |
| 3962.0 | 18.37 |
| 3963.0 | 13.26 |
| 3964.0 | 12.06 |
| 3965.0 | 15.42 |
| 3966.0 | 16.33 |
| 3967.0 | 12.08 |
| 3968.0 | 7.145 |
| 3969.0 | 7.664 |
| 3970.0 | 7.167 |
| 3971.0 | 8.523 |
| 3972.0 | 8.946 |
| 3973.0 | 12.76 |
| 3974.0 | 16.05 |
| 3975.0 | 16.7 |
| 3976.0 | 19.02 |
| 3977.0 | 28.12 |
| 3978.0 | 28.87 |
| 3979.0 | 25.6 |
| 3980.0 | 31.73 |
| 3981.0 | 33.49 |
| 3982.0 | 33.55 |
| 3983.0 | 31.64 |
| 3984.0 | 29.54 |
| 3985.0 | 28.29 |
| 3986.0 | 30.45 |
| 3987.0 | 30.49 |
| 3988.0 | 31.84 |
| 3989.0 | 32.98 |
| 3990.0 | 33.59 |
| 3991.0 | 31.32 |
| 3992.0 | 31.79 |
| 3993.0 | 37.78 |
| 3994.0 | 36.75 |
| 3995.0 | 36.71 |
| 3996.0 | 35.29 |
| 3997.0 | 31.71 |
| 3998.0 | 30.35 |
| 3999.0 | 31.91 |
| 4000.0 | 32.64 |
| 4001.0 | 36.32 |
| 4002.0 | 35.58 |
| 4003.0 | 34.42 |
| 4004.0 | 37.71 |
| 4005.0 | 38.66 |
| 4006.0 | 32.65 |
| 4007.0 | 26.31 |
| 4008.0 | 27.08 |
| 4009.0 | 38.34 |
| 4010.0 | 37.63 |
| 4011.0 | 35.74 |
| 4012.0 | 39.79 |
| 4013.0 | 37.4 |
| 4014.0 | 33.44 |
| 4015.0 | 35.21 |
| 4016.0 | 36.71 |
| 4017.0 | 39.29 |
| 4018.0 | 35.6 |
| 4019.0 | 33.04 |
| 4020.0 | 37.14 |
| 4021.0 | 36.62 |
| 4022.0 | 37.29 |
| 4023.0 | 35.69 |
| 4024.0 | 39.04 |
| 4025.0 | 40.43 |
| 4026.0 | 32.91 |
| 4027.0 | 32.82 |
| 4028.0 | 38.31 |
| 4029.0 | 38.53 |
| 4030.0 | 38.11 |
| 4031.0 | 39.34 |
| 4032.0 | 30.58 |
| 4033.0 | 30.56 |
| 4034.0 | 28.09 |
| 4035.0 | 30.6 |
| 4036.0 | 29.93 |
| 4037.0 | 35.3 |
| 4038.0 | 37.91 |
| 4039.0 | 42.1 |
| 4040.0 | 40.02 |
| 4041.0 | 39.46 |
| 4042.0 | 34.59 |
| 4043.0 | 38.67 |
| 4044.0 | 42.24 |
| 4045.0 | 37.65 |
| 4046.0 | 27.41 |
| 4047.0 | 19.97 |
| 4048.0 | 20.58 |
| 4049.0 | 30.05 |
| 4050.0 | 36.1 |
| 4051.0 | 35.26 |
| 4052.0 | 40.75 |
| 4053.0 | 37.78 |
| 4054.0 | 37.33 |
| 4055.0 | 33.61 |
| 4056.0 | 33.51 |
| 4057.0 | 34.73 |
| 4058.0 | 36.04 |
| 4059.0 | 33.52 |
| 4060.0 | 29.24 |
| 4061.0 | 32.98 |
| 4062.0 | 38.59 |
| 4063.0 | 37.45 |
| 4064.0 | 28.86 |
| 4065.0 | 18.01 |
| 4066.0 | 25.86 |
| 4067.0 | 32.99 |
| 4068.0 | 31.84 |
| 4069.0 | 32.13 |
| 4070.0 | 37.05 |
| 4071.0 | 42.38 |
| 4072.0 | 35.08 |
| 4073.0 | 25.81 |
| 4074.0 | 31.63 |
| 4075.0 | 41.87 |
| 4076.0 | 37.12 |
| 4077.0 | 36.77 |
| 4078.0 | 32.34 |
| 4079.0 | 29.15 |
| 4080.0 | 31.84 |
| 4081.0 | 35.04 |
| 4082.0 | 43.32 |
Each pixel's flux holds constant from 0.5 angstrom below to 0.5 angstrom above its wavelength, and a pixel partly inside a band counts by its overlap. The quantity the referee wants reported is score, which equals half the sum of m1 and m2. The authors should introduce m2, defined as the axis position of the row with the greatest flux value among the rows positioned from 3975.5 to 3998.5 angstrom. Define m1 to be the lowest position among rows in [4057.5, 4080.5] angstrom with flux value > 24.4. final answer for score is 4025.5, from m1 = 4058.0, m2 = 3993.0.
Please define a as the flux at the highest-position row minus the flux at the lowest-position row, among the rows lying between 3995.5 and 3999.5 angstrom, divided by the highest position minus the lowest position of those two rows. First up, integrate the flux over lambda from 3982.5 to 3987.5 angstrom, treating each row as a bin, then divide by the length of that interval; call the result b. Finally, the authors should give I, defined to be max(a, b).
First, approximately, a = -1.1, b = 30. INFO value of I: 30.1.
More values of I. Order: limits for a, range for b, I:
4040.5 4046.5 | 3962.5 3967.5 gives 13.8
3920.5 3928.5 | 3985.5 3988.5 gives 30.9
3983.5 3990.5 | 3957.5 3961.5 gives 24.9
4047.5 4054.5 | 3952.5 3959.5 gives 27.4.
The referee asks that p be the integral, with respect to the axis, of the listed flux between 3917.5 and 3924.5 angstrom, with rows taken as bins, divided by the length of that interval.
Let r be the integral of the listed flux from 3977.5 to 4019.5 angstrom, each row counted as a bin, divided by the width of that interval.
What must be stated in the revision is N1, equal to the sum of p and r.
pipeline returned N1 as 56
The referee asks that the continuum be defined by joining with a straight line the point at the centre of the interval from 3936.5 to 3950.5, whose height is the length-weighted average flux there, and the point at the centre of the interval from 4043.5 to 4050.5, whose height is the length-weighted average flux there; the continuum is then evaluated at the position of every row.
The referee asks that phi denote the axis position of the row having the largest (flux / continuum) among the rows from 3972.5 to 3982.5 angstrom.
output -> 3981.0 angstrom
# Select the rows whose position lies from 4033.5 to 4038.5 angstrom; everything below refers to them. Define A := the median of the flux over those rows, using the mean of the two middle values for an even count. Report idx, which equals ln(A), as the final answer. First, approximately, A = 31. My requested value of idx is 3.42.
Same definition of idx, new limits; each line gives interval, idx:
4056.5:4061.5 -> 3.51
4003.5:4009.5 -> 3.56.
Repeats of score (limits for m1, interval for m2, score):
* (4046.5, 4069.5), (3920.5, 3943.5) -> 3985.0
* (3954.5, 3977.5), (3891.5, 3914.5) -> 3934.5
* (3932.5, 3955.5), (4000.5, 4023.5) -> 3980.0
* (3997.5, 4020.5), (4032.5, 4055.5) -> 4021.0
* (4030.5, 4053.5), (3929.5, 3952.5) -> 3991.5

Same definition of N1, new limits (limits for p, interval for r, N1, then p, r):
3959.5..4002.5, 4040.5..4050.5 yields 58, 25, 33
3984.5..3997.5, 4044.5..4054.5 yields 65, 33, 32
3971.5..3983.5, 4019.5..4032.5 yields 61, 24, 37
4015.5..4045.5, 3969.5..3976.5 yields 49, 36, 13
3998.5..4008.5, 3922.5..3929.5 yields 53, 33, 20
